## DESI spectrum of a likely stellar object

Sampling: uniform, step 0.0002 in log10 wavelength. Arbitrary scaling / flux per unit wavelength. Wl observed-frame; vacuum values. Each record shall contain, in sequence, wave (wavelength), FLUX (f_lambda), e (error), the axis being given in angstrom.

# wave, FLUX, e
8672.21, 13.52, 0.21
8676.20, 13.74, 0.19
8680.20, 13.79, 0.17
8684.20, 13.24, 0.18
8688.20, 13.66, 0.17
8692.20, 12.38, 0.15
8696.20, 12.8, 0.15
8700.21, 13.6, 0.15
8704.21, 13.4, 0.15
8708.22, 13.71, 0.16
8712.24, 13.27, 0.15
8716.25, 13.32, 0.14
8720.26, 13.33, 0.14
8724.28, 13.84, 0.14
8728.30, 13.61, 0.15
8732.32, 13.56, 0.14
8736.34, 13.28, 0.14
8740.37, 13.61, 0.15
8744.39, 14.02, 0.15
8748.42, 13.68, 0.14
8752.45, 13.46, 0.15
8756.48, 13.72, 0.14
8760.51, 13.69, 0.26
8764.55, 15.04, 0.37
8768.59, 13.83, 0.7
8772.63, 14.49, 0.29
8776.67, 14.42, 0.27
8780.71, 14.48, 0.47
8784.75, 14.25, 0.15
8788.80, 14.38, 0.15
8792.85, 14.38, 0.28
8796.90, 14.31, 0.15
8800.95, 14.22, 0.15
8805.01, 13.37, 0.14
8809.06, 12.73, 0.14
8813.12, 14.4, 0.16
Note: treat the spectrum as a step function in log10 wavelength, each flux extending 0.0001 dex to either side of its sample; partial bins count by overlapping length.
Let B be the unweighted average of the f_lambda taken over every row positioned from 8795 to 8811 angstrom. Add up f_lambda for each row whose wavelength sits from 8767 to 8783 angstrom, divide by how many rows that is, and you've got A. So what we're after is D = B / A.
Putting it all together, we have 0.95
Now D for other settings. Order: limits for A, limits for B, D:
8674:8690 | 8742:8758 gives 1.01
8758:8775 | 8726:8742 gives 0.95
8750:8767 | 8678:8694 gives 0.95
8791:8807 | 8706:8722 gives 0.95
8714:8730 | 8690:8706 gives 0.96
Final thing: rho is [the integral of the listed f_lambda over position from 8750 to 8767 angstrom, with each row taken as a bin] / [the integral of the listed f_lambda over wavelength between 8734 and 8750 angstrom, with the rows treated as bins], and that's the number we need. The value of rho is 1.09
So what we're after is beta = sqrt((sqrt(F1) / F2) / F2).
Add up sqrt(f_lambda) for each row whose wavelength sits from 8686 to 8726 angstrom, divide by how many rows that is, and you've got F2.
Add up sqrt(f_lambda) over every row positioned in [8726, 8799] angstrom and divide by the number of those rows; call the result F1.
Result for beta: 0.381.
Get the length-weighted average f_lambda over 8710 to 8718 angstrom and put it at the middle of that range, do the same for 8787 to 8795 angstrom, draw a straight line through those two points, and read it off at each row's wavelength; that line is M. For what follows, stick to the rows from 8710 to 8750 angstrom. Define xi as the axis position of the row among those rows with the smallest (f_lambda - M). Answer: 8736.34 angstrom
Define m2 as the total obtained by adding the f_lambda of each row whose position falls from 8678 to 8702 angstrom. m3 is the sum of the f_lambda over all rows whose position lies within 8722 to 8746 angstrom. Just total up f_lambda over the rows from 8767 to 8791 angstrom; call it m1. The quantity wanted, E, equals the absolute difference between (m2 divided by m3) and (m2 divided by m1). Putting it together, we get 0.04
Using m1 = 86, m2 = 79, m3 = 81.9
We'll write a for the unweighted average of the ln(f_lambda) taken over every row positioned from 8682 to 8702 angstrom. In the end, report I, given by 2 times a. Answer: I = 5.15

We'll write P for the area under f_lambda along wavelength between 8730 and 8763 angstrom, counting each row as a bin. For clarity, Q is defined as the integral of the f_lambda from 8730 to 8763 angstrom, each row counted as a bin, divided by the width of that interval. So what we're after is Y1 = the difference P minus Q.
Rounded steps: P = 450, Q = 13.6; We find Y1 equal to 437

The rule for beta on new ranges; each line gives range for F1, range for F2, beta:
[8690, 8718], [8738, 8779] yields 0.369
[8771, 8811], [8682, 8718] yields 0.382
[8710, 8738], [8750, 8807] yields 0.368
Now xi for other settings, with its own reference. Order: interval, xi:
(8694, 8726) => 8696.20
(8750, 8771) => 8752.45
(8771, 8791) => 8784.75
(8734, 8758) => 8752.45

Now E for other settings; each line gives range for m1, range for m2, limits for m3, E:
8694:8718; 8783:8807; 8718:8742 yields 0.01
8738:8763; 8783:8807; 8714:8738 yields 0.02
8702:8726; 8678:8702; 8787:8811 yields 0.03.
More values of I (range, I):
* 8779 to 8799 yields 5.33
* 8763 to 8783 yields 5.34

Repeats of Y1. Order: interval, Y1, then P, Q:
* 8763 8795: 446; 461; 14.4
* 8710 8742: 418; 431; 13.5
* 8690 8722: 410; 423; 13.2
